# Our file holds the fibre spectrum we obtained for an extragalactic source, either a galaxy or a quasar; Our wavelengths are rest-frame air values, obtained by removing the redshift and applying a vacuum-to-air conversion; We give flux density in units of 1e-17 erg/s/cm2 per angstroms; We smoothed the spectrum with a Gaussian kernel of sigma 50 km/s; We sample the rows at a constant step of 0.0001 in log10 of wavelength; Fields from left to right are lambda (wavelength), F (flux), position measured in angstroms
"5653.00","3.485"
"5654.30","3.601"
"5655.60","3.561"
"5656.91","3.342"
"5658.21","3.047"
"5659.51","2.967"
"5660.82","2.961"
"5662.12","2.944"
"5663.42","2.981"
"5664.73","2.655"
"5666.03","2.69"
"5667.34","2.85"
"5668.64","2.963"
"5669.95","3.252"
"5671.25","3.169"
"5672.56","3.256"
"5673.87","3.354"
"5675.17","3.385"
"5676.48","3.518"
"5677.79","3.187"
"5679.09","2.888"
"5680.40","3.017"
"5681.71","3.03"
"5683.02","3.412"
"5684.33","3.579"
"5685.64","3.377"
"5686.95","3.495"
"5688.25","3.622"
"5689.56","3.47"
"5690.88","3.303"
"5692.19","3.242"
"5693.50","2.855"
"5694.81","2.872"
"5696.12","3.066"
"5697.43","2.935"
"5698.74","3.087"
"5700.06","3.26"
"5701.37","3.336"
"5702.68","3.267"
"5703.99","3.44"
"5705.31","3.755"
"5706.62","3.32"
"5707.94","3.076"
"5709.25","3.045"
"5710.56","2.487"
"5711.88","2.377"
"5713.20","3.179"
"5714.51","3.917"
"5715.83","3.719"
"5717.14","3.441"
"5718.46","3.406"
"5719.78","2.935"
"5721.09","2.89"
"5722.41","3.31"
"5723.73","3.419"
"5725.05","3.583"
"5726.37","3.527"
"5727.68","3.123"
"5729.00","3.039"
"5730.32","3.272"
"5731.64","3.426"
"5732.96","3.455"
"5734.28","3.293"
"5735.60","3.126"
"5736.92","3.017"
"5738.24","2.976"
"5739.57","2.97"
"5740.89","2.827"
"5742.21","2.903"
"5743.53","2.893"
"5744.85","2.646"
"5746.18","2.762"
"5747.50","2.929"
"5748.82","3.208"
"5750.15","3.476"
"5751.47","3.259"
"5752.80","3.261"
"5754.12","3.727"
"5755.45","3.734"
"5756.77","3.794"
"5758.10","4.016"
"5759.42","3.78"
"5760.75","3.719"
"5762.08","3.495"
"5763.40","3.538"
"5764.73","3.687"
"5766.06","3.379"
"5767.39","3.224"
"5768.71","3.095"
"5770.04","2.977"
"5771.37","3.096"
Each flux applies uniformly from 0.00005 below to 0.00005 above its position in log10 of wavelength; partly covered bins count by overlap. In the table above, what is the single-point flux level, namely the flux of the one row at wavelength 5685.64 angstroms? 3.377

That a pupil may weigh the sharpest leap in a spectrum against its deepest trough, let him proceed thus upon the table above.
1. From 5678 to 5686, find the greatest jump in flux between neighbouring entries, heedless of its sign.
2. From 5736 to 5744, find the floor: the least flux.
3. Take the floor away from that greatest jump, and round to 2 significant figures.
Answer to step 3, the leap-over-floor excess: -2.4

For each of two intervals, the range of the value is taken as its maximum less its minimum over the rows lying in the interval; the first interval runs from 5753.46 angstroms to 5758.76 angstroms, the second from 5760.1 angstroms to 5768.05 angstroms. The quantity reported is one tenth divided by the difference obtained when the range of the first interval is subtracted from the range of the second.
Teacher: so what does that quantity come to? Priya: 0.5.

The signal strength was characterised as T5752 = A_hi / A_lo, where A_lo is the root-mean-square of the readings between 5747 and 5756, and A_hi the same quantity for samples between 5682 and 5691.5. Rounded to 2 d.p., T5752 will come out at 1.03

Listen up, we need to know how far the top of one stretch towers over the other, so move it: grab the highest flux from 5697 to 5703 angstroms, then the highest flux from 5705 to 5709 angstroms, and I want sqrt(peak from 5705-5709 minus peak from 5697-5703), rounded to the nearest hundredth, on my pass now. 0.65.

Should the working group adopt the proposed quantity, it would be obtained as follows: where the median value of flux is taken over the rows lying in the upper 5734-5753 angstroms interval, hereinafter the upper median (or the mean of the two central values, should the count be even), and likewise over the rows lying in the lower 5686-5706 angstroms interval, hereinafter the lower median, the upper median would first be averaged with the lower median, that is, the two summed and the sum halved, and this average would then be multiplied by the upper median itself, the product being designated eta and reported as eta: 9.3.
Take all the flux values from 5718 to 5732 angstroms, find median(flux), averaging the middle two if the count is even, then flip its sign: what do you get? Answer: -3.31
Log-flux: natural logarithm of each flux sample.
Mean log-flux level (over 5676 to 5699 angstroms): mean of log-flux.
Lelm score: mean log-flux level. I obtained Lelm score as 1.17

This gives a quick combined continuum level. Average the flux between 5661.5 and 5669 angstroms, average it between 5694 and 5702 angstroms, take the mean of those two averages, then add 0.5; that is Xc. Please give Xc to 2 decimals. 3.47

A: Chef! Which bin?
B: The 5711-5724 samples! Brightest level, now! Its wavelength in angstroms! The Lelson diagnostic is 5714.51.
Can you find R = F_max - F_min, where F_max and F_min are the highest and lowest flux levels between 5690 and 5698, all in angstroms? 0.45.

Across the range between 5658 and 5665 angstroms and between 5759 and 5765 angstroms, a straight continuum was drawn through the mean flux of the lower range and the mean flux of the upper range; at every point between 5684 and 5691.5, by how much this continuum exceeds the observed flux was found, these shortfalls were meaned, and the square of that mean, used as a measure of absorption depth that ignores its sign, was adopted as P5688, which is 0.13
